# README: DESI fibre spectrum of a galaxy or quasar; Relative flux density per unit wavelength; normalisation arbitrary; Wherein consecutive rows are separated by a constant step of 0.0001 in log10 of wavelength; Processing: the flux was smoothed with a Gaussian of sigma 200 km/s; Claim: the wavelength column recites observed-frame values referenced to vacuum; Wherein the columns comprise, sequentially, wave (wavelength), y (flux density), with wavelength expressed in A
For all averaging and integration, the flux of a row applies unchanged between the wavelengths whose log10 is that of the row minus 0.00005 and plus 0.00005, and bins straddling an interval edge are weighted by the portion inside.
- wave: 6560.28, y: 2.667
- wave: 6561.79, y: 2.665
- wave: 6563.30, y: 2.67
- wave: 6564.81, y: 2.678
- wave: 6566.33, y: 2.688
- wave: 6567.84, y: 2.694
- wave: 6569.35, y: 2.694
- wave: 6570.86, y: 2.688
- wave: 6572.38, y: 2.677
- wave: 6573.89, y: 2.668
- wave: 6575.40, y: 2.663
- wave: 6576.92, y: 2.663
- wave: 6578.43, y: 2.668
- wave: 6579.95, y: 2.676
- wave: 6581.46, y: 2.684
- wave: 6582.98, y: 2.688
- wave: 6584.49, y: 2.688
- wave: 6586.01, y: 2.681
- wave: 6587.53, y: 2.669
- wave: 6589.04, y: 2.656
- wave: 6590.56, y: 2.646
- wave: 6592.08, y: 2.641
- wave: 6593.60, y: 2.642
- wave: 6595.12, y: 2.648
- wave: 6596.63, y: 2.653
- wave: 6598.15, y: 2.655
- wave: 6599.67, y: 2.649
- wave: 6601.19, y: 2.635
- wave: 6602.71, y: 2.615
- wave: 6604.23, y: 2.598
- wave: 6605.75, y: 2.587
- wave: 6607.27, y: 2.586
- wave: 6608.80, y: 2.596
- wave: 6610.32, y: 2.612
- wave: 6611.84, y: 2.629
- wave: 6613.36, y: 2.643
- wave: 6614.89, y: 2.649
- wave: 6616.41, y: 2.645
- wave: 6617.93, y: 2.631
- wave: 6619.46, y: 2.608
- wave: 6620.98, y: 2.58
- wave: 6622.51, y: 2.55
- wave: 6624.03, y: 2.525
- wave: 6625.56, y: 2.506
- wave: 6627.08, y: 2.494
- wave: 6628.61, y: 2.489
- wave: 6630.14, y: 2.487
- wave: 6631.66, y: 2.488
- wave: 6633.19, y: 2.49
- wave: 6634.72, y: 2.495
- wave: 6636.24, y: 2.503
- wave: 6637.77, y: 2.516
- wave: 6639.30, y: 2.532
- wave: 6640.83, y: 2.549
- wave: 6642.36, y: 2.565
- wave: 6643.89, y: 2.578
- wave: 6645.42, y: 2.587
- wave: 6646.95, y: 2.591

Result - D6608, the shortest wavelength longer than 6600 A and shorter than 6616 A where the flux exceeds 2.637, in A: 6613.36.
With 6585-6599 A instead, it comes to 6586.01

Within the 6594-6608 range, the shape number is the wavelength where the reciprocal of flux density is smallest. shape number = 6598.15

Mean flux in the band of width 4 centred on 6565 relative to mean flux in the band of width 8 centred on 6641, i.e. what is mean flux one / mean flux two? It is 1.05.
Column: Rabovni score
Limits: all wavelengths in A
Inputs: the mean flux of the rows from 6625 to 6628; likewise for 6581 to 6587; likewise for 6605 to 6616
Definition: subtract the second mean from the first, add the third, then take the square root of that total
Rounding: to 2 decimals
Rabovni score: 1.56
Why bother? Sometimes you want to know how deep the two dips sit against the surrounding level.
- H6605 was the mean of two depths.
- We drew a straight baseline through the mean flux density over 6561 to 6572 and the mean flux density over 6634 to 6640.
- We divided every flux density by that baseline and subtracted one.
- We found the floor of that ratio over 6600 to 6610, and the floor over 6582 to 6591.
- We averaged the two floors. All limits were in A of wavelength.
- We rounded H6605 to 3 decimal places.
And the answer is 0.004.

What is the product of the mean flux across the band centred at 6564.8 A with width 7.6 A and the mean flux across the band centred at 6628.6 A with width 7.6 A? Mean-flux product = 6.68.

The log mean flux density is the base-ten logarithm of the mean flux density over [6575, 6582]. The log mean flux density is 0.4266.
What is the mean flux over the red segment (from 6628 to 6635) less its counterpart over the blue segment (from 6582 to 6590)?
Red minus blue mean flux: -0.187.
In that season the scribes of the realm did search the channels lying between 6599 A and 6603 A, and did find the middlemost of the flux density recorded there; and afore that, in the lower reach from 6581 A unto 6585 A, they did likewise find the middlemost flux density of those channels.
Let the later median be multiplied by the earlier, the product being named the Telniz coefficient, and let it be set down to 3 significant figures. 7.08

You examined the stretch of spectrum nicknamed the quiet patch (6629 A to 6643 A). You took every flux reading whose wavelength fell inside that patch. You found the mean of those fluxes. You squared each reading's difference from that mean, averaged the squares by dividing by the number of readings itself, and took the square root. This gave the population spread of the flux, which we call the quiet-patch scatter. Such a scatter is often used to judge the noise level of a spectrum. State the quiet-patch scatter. 0.027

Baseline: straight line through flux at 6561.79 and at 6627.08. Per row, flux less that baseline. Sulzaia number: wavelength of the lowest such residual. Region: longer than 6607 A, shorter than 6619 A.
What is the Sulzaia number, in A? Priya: 6607.27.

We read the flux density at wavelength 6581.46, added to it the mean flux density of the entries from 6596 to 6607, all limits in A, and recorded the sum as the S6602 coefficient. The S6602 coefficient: 5.31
